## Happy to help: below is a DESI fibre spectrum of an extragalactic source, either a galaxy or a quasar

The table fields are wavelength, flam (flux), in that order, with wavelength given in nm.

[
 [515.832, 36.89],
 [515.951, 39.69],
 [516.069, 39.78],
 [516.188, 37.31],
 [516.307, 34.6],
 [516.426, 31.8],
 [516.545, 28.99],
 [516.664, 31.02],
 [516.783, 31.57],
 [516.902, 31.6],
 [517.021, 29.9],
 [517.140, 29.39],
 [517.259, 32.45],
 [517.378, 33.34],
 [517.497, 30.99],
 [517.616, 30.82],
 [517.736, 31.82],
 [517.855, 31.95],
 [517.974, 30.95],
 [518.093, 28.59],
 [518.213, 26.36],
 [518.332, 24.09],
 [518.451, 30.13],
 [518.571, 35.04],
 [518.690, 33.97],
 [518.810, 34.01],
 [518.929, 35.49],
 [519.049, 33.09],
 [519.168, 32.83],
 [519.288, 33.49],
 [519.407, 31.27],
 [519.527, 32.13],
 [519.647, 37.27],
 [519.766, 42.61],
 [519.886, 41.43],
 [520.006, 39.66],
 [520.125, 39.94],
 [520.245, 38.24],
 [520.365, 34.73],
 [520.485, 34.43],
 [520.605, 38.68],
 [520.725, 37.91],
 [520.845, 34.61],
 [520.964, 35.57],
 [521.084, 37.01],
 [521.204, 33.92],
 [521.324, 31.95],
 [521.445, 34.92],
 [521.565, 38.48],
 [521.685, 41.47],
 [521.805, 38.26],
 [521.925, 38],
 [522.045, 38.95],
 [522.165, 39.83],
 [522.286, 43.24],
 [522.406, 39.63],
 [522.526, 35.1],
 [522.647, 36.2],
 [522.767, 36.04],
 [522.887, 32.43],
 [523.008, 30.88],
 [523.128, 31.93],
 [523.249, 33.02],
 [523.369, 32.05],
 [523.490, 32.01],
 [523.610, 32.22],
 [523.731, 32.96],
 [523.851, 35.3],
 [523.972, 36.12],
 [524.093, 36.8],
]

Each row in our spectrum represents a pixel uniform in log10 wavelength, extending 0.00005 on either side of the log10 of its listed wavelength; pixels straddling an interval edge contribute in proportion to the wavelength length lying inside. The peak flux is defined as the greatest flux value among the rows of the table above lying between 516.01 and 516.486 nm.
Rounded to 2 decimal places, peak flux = 39.78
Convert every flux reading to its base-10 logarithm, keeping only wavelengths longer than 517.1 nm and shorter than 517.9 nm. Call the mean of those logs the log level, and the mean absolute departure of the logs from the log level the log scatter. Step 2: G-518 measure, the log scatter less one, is -0.986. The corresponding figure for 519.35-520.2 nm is -0.957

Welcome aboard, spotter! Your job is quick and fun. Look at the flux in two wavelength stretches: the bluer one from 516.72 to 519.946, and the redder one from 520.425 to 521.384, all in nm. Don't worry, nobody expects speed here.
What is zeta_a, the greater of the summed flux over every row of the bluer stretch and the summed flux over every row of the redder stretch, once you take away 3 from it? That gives 874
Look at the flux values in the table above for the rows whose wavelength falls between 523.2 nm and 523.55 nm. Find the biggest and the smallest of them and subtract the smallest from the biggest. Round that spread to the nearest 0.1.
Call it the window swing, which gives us 1.0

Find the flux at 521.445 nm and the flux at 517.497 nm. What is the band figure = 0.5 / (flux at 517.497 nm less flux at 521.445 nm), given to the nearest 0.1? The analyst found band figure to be -0.1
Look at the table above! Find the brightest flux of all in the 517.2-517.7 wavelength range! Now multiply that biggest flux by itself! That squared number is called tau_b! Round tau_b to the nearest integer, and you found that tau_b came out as 1112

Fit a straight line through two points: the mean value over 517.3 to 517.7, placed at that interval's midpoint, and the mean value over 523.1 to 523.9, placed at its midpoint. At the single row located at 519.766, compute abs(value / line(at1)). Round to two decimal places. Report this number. 1.33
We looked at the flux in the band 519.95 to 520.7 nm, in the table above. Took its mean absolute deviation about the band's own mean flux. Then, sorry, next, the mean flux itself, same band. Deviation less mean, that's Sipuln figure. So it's -36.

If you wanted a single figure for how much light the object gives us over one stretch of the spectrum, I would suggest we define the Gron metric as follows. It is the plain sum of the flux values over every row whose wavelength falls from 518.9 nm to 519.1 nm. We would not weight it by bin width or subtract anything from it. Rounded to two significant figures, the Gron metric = 69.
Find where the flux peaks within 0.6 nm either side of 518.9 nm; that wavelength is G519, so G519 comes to 518.929 nm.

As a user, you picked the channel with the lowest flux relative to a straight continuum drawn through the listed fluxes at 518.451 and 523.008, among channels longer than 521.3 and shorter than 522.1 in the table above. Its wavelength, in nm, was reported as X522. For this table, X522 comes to 521.324 nm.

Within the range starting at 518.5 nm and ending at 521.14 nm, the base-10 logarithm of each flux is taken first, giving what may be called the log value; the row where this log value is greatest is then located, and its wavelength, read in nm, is 519.766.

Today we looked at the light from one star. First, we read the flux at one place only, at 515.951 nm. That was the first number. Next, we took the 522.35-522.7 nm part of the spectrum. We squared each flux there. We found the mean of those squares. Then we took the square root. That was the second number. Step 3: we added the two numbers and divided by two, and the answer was 38.4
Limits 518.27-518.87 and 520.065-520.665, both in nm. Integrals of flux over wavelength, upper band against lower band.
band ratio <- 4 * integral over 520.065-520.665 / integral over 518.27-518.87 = 4.7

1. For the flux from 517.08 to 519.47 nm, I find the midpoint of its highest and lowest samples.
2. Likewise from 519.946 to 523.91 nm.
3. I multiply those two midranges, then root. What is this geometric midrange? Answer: 33.2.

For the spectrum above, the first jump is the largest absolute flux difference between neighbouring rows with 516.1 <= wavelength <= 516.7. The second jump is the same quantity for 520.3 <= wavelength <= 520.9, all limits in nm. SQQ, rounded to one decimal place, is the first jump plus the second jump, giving 7.1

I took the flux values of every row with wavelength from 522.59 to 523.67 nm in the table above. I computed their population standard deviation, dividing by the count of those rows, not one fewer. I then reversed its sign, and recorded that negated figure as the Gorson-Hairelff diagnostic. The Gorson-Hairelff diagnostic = -1.8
